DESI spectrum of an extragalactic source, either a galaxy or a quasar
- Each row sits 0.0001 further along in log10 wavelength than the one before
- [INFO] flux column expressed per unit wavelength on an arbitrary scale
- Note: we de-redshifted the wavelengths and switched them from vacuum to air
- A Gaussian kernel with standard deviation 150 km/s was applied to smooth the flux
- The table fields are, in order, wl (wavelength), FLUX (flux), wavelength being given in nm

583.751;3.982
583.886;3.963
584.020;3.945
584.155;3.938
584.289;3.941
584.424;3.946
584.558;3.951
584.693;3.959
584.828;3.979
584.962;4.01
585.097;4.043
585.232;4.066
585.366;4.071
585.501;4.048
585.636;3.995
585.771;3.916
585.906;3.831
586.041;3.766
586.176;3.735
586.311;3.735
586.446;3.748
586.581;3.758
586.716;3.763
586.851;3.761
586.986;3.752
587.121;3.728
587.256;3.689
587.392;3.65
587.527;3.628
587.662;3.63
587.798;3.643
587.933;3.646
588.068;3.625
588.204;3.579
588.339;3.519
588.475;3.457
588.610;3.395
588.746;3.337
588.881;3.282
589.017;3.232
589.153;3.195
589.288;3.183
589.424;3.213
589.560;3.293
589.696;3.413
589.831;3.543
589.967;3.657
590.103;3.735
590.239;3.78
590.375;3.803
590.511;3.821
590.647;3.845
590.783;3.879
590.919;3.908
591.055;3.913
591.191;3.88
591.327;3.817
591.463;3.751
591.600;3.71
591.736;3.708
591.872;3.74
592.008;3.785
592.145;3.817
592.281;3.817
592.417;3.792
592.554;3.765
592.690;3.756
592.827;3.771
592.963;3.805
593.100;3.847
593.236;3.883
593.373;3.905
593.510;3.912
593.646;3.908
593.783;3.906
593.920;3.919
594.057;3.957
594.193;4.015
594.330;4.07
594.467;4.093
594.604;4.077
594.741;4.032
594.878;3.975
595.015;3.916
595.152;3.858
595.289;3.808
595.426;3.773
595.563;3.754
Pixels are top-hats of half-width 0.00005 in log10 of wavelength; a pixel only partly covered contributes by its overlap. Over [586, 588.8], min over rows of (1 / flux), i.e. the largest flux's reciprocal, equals 0.266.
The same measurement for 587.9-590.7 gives 0.260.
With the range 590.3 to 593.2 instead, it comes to 0.256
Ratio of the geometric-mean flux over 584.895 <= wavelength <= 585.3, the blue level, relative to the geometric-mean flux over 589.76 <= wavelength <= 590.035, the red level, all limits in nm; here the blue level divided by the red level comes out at 1.12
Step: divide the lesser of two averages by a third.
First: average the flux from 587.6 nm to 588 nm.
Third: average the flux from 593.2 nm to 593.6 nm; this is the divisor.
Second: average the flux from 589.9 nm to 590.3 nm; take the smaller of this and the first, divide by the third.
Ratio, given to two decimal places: 0.93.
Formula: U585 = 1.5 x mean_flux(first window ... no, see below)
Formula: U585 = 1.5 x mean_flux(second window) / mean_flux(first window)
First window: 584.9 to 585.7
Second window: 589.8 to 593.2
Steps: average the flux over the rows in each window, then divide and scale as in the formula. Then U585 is 1.41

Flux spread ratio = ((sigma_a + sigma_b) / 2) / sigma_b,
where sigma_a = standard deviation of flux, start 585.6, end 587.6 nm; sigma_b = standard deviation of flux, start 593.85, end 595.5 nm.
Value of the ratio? 0.94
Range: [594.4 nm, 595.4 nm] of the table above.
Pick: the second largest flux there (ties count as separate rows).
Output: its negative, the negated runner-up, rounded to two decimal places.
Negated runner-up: -4.08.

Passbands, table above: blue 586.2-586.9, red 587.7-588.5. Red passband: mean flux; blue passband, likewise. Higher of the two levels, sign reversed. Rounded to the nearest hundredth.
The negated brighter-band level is -3.75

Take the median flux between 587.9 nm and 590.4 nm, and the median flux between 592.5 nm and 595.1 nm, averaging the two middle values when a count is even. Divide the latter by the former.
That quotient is 1.13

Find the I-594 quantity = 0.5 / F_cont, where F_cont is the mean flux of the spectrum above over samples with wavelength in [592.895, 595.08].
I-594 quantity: 0.127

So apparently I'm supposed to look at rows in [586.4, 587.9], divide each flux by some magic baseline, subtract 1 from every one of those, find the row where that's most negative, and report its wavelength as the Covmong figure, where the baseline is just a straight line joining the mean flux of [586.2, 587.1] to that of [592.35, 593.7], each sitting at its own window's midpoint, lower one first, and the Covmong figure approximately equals 587.527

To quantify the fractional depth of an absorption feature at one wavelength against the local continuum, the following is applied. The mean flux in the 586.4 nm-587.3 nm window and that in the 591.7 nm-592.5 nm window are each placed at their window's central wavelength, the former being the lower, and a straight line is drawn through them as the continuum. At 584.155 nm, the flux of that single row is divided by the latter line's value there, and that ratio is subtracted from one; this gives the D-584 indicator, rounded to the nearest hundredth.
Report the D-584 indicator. -0.06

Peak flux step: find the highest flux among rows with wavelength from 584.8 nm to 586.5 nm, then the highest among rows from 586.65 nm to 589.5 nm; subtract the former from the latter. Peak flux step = -0.31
